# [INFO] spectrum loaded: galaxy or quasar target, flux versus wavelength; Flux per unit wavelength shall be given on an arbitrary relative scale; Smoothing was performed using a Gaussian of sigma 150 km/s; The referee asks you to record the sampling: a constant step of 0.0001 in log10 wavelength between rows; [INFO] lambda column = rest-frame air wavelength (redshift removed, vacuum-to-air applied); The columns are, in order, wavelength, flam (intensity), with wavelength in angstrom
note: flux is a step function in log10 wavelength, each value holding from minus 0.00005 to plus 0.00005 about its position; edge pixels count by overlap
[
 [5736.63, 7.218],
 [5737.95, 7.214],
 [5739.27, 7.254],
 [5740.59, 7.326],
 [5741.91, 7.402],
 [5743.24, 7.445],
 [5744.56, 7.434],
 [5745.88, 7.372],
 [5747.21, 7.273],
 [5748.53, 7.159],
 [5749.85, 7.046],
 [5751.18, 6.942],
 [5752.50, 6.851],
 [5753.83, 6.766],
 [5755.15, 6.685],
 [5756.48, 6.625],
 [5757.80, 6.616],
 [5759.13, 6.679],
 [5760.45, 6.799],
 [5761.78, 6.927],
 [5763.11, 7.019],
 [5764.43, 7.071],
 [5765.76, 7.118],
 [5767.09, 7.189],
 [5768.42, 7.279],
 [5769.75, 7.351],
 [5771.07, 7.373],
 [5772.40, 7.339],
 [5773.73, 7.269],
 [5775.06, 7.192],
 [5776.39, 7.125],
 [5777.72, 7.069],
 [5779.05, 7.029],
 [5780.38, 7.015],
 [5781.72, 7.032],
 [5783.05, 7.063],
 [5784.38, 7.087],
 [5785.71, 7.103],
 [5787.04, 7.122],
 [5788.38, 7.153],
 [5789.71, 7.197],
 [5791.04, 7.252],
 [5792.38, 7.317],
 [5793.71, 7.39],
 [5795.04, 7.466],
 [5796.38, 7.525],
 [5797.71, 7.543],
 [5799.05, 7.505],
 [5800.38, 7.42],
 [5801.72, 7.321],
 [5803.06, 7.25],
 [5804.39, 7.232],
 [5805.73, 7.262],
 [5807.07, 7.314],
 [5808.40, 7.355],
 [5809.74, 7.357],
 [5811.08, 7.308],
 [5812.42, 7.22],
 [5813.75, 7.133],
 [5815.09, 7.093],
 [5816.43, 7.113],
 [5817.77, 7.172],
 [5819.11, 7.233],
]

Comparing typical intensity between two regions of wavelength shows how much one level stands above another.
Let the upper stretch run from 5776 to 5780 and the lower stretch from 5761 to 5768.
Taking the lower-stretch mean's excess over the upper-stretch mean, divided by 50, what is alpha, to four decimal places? -0.0002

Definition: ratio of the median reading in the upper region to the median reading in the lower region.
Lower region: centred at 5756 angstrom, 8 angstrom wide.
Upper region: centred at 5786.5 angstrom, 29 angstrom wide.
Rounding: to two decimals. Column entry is 1.08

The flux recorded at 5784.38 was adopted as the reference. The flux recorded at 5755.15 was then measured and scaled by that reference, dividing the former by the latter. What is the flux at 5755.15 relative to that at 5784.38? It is 0.943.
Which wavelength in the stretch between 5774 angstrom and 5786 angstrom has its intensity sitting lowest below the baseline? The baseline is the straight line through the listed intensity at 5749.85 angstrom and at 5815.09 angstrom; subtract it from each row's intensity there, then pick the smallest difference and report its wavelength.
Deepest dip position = 5780.38 angstrom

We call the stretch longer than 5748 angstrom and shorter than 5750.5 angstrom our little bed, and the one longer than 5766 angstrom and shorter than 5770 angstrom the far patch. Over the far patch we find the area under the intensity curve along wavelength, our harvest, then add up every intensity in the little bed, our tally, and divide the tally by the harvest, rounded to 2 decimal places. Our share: 0.49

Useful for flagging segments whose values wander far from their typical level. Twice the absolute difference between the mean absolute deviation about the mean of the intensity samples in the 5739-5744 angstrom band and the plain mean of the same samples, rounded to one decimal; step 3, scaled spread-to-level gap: 14.6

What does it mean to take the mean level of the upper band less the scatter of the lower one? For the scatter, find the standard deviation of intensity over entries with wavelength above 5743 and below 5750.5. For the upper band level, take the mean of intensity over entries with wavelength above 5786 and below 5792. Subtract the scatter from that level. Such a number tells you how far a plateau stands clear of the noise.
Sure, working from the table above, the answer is 7.0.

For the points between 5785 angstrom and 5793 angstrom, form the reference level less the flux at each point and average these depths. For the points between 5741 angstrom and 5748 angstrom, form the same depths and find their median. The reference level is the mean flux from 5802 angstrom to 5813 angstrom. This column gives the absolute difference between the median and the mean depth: 0.21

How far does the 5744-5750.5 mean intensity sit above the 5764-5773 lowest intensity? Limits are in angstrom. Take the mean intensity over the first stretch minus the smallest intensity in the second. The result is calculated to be 0.19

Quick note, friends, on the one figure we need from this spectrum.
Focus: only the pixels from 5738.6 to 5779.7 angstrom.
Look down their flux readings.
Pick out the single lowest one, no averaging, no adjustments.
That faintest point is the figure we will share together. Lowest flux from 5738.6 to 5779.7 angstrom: 6.616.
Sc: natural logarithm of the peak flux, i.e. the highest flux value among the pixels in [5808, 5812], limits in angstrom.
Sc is 2.00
